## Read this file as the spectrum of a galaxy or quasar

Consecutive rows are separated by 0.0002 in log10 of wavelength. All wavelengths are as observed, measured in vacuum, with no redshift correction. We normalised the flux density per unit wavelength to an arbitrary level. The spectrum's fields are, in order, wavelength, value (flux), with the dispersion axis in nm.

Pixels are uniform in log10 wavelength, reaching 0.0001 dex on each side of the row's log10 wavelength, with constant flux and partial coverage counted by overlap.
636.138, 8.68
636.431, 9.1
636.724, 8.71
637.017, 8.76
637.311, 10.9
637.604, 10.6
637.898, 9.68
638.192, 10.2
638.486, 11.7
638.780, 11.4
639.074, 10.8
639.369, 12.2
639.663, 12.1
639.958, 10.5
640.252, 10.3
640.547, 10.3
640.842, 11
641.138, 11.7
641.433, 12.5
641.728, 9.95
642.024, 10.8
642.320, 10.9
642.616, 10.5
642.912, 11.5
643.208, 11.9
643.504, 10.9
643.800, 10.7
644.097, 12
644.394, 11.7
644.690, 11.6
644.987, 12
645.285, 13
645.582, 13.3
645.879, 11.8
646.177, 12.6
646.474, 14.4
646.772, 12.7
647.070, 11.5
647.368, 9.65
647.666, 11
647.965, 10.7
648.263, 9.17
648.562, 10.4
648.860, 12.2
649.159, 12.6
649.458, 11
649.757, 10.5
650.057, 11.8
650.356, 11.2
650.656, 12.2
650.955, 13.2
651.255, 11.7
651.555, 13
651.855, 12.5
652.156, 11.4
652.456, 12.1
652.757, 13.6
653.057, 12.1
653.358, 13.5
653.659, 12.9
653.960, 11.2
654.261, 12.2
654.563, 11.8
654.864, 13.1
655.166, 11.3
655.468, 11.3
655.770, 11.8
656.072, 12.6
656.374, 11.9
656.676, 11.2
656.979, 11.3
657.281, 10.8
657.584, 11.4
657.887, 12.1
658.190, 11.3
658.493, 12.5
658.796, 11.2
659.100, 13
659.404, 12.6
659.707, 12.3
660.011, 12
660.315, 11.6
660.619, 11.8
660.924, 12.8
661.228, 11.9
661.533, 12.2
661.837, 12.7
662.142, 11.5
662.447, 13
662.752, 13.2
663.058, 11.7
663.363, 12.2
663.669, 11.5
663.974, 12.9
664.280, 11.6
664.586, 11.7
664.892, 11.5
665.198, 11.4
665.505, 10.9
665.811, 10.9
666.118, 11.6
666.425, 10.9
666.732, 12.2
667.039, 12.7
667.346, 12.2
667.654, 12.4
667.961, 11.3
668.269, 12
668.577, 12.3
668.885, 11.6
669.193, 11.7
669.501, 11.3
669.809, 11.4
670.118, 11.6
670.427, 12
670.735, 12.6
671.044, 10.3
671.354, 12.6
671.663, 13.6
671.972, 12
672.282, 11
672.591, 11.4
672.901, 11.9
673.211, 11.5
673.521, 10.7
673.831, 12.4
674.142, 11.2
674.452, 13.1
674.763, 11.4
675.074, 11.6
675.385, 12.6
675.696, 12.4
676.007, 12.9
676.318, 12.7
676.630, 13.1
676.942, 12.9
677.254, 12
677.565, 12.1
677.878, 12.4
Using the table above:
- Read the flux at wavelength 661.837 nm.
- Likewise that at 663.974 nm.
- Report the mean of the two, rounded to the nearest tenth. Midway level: 12.8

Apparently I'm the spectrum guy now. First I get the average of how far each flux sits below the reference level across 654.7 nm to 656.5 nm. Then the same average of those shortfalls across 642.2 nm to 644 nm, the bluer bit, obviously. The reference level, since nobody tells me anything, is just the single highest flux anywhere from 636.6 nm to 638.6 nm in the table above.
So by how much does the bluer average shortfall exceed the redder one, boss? 0.9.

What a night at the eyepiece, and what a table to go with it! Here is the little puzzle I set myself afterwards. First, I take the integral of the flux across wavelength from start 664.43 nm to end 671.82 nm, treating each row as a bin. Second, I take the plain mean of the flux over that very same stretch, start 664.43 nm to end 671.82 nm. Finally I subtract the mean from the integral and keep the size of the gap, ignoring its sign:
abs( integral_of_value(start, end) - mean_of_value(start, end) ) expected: 75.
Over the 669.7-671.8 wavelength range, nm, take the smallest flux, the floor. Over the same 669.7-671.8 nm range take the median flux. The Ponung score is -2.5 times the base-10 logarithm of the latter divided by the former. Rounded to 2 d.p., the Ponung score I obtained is -0.17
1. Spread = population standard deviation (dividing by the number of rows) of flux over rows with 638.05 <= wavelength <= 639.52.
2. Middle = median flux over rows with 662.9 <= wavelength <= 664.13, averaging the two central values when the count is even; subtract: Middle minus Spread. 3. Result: 11.25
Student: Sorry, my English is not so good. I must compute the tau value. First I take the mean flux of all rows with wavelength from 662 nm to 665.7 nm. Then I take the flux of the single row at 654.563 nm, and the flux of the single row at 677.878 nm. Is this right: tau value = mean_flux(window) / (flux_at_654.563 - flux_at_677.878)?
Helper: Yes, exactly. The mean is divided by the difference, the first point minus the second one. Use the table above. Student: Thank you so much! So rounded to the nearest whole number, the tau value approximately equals -20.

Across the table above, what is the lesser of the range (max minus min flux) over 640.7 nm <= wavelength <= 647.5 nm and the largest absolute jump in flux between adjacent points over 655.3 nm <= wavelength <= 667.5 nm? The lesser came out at 1.8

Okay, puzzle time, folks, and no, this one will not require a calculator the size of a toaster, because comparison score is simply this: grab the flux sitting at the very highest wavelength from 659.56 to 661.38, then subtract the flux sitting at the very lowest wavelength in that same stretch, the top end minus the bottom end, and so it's -0.4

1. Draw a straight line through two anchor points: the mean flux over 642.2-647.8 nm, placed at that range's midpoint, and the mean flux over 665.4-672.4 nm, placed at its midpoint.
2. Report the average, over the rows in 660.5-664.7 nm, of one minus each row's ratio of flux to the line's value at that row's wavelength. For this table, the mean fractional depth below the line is -0.035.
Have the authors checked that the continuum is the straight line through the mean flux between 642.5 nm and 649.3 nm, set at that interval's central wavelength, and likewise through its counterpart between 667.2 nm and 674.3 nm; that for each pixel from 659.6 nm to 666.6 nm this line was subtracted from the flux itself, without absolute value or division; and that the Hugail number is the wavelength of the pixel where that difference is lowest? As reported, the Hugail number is 666.425 nm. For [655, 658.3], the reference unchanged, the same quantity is 657.281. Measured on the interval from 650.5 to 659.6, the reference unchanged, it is 657.281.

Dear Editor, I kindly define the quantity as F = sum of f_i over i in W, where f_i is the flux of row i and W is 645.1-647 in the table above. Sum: 78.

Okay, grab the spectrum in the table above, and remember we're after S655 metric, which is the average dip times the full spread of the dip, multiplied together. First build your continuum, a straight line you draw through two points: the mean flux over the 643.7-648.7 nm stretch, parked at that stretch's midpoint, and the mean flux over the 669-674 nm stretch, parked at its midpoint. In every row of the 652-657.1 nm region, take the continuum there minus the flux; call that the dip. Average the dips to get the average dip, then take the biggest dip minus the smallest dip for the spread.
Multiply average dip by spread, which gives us -0.9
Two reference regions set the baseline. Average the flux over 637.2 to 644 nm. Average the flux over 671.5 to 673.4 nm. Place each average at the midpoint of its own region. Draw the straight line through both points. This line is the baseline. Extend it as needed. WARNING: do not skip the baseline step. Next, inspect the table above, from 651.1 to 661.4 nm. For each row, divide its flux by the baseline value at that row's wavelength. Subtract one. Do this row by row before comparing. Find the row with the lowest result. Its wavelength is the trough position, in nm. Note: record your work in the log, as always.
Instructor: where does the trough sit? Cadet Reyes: 657.281 nm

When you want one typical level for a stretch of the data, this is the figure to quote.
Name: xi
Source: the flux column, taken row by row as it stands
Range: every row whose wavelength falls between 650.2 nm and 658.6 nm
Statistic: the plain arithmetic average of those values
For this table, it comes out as 12.04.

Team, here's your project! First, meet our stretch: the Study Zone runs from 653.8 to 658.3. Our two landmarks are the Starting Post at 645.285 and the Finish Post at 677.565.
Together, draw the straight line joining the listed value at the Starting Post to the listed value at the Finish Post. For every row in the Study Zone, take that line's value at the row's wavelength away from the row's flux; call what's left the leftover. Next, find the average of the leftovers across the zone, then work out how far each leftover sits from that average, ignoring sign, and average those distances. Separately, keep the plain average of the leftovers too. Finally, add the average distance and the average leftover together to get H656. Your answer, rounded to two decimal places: -0.53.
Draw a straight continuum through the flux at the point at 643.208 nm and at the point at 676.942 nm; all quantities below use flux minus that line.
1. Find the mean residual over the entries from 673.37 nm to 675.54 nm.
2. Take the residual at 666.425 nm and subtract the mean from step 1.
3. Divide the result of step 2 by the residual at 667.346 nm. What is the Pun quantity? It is 1.7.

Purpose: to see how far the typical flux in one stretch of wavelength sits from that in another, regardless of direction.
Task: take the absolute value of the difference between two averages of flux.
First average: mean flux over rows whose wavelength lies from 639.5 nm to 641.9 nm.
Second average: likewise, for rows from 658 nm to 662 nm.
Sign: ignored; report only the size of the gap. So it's 1.1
